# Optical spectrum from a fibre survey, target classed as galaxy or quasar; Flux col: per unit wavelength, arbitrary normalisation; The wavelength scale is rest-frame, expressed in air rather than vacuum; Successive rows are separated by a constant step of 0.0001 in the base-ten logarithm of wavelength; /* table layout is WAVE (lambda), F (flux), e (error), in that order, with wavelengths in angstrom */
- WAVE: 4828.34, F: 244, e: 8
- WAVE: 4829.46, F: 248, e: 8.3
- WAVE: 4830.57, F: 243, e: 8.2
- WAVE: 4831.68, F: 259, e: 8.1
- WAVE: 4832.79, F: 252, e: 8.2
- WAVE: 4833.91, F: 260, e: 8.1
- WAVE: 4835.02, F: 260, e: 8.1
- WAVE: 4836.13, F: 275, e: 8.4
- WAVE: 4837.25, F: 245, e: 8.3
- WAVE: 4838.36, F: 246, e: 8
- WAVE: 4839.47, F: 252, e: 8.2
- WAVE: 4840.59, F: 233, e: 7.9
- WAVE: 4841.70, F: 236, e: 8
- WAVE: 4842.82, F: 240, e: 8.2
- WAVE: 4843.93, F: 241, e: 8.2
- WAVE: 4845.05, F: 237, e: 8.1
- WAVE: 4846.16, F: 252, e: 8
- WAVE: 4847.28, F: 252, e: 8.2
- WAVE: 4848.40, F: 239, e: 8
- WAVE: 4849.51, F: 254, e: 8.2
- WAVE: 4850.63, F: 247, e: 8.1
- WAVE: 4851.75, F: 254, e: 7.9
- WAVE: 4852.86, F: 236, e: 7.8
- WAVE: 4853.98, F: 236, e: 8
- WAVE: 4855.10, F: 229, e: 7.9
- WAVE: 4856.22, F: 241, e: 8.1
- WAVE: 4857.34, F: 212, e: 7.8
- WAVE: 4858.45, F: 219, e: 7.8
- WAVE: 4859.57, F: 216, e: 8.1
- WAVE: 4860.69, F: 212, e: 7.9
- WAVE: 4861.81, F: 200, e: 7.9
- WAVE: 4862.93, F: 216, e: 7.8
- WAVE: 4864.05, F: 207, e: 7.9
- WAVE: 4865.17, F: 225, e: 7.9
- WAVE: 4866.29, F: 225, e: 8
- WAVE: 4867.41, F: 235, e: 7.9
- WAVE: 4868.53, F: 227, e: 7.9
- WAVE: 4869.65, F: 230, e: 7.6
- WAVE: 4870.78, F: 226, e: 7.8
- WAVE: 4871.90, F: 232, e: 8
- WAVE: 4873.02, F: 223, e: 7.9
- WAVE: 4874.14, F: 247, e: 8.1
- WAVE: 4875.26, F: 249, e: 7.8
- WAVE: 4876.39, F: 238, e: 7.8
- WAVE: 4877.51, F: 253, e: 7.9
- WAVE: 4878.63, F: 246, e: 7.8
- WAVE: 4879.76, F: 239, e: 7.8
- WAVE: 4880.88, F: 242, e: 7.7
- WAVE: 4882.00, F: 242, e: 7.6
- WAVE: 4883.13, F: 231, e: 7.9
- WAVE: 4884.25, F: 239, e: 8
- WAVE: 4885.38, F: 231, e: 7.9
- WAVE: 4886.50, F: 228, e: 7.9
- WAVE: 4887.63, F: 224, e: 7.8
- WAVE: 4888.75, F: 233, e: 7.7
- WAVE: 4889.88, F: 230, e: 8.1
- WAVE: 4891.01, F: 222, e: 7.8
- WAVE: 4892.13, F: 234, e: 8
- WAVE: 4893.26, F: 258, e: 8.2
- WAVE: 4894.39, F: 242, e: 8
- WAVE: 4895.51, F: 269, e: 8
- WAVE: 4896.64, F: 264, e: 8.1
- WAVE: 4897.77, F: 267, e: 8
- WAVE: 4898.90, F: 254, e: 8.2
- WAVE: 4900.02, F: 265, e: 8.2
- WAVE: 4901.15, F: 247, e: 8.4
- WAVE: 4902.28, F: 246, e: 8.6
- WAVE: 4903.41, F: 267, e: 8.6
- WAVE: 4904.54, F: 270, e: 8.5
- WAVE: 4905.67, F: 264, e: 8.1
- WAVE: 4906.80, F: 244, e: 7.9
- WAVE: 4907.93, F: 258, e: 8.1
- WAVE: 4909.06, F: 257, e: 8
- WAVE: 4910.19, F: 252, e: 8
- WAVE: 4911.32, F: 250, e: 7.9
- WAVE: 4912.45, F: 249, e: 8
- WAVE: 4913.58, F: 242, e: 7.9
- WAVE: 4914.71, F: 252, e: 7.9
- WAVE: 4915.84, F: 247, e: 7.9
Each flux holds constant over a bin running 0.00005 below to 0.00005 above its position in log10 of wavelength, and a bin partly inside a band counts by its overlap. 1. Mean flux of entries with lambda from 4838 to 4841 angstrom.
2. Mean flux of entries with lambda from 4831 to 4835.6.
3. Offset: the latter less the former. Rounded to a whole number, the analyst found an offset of 14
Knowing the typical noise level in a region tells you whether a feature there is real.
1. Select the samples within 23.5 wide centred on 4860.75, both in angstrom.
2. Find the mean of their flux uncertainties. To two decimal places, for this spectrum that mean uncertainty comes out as 7.92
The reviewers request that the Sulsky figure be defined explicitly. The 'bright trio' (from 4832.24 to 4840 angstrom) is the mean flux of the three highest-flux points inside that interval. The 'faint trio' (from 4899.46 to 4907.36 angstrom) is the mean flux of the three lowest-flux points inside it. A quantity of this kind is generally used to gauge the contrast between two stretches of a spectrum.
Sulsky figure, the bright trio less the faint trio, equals 19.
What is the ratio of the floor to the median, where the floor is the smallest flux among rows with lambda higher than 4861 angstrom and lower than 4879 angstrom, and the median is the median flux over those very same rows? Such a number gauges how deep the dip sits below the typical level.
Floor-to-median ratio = 0.875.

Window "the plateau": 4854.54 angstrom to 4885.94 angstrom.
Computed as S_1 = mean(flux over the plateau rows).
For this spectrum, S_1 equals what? 230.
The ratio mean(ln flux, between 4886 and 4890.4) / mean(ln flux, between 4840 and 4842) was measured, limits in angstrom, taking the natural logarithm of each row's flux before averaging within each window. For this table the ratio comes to 0.995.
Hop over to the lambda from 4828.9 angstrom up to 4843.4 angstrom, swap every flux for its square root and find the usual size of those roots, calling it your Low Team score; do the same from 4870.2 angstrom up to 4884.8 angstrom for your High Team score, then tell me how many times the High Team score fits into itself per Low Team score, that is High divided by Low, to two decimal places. 0.98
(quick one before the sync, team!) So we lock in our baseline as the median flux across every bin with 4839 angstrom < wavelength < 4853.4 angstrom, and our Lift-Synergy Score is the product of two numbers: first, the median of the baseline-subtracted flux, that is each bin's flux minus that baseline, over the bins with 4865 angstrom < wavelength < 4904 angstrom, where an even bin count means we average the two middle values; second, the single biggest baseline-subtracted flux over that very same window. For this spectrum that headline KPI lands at -56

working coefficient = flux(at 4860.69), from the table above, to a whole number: 212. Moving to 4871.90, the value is 232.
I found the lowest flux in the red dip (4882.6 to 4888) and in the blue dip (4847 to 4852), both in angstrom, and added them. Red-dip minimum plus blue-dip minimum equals 463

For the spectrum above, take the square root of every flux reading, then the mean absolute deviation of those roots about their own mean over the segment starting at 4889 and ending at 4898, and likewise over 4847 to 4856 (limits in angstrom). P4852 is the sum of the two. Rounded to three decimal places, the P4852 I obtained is 0.785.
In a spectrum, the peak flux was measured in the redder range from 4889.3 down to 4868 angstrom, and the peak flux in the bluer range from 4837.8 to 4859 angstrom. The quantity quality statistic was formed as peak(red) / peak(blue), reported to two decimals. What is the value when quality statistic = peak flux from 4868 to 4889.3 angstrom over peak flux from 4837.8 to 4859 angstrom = 1.00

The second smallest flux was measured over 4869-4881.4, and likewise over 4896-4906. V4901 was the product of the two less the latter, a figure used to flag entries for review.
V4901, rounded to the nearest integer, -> 55575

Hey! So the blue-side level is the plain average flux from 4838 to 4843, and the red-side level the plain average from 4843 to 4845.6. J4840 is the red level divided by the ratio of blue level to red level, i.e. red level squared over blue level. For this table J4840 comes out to 237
